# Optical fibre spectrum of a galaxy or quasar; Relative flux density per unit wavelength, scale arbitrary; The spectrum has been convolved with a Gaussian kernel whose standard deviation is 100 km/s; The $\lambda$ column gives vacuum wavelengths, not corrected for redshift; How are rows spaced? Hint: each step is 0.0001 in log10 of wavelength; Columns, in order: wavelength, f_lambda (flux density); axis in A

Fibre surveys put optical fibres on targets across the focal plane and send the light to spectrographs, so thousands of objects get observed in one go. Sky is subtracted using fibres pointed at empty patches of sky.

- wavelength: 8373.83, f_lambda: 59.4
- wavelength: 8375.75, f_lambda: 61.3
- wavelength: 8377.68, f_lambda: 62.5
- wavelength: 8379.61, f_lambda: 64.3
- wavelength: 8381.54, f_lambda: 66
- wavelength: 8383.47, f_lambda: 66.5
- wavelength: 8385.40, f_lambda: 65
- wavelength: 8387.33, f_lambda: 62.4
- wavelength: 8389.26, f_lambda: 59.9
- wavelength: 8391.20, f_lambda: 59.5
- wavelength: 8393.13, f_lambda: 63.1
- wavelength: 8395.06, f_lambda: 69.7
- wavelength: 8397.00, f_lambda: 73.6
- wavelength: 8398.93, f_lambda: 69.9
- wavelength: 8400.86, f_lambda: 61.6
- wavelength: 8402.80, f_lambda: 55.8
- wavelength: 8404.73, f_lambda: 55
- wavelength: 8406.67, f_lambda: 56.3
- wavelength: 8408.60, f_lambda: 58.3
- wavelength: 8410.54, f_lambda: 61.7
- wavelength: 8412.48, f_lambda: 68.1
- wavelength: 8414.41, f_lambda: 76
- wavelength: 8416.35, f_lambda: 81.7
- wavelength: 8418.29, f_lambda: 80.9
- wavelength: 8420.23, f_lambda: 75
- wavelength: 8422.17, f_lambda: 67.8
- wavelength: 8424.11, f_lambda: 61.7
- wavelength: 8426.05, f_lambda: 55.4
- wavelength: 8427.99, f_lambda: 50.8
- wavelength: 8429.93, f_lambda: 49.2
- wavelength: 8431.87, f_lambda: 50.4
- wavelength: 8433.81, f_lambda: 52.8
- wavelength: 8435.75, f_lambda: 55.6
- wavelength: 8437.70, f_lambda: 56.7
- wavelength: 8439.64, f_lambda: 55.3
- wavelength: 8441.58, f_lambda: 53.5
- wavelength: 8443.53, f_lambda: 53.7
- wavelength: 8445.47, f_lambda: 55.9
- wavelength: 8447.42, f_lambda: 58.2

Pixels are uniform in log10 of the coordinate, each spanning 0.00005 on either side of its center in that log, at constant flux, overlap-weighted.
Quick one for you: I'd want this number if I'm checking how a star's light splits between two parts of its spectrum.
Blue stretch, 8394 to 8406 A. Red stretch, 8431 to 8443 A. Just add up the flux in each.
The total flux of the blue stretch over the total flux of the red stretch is 1.19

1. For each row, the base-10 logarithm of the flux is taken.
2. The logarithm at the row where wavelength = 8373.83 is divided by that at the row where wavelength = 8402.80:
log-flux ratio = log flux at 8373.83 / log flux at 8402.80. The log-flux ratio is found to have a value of 1.016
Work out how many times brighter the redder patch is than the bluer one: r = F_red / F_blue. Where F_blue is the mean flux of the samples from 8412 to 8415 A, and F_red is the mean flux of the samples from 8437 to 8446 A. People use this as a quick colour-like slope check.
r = 0.76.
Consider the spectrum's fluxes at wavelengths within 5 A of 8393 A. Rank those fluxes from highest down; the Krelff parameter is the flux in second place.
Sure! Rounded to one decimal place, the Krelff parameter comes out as 69.7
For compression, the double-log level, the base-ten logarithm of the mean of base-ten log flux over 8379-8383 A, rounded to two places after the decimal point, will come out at 0.26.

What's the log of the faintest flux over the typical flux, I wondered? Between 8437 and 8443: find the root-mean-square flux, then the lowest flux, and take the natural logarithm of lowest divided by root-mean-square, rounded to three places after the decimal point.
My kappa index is -0.031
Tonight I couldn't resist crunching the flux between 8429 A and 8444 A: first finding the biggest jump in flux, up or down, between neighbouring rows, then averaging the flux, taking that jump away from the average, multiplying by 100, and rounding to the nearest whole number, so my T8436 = 5060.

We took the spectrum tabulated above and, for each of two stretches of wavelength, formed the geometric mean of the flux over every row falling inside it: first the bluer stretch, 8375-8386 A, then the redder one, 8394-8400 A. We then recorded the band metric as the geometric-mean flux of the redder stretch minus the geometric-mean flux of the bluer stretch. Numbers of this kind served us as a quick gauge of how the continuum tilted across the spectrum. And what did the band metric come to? 7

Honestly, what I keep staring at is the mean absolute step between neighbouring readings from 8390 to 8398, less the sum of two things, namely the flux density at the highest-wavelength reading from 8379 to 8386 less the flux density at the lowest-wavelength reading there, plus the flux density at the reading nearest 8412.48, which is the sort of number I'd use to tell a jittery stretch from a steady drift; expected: -64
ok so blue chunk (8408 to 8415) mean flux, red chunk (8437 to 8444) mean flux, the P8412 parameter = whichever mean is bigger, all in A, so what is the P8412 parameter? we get 66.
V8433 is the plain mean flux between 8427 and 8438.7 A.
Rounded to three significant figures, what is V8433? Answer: 52.6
